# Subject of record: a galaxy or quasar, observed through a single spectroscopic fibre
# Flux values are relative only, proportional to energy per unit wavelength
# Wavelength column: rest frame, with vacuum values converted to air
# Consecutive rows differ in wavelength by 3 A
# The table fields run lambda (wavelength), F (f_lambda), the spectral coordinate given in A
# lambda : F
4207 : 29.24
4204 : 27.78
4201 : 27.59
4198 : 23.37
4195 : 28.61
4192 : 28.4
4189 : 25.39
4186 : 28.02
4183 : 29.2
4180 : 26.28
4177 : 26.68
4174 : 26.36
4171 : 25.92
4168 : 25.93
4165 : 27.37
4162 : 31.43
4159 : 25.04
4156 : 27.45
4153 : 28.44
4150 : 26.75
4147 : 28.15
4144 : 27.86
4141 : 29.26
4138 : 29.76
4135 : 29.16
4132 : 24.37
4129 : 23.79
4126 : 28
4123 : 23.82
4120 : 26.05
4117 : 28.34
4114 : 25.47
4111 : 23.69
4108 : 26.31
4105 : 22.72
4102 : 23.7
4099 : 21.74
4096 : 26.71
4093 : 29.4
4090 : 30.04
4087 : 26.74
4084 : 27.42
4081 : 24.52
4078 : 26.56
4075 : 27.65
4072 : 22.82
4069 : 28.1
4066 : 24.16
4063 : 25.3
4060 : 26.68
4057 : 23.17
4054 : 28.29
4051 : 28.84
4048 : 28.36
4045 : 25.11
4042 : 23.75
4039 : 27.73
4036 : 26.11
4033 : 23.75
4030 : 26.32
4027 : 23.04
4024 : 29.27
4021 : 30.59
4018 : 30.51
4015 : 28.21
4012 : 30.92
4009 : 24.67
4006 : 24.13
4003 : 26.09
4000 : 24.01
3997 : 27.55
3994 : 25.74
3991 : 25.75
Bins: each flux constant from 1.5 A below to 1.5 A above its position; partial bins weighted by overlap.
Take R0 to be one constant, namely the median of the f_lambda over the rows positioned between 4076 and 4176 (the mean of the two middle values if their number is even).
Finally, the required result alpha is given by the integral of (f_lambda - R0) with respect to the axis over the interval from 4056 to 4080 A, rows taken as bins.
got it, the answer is -27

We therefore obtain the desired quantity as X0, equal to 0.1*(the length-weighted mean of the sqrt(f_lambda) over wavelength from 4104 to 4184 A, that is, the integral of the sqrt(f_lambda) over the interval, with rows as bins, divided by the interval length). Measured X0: 0.517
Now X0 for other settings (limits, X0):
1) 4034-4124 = 0.509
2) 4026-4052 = 0.508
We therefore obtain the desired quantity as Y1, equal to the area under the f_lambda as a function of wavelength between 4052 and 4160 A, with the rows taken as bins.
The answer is 2844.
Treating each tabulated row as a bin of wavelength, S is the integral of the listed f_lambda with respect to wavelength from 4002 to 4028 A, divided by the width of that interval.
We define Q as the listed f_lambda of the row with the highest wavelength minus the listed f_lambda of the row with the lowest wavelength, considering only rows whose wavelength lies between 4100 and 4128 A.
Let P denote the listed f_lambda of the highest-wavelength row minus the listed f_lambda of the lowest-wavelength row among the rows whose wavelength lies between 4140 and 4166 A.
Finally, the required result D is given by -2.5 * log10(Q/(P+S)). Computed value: 1.9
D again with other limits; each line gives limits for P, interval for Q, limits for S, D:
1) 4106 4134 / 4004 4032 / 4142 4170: 2.7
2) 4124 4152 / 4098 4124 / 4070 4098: 2.7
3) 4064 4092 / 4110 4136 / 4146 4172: 2.0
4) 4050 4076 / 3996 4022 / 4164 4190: 2.3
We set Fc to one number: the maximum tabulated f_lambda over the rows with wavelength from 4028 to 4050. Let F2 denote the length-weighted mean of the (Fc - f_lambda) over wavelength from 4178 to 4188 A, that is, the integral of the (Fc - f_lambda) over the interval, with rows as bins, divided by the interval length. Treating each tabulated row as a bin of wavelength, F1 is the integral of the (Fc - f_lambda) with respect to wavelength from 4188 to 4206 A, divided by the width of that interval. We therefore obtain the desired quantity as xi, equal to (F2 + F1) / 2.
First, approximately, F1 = 1.4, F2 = 0.7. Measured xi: 1.1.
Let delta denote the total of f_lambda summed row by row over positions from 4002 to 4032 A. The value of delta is 274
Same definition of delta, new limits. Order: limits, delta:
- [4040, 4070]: 262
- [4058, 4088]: 260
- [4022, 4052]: 262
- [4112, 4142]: 268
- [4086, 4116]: 257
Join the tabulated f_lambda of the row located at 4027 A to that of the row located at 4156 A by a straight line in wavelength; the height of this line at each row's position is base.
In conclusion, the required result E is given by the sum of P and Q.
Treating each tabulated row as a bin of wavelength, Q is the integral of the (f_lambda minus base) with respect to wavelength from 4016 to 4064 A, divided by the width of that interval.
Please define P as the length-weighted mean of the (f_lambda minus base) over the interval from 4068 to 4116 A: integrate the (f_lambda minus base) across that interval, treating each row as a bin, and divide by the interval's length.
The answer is 3.8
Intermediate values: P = 0.6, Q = 3.2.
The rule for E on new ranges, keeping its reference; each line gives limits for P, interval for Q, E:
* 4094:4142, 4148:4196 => -1.0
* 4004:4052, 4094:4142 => 3.5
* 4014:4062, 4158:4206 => 2.2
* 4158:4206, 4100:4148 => -1.4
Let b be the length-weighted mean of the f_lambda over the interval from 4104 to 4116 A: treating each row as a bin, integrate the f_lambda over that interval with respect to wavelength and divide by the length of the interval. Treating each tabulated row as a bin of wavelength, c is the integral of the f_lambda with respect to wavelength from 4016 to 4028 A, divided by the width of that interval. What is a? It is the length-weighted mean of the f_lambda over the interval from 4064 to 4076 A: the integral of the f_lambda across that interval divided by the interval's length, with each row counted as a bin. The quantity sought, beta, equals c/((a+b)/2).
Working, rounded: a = 25.6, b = 24.8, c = 28.6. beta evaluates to 1.13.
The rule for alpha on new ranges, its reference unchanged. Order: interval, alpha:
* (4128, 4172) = 32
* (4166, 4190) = 1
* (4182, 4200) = 7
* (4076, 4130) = -45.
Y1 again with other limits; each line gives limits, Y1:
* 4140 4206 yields 1804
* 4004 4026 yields 619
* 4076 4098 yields 599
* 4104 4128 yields 614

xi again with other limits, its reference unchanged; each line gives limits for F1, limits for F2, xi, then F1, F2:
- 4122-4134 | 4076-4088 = 2.6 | 3.1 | 2.0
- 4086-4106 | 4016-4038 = 1.8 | 2.4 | 1.2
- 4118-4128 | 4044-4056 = 1.6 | 2.4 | 0.8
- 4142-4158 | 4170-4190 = 1.1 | 0.7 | 1.5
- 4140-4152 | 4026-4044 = 1.8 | 0.4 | 3.2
